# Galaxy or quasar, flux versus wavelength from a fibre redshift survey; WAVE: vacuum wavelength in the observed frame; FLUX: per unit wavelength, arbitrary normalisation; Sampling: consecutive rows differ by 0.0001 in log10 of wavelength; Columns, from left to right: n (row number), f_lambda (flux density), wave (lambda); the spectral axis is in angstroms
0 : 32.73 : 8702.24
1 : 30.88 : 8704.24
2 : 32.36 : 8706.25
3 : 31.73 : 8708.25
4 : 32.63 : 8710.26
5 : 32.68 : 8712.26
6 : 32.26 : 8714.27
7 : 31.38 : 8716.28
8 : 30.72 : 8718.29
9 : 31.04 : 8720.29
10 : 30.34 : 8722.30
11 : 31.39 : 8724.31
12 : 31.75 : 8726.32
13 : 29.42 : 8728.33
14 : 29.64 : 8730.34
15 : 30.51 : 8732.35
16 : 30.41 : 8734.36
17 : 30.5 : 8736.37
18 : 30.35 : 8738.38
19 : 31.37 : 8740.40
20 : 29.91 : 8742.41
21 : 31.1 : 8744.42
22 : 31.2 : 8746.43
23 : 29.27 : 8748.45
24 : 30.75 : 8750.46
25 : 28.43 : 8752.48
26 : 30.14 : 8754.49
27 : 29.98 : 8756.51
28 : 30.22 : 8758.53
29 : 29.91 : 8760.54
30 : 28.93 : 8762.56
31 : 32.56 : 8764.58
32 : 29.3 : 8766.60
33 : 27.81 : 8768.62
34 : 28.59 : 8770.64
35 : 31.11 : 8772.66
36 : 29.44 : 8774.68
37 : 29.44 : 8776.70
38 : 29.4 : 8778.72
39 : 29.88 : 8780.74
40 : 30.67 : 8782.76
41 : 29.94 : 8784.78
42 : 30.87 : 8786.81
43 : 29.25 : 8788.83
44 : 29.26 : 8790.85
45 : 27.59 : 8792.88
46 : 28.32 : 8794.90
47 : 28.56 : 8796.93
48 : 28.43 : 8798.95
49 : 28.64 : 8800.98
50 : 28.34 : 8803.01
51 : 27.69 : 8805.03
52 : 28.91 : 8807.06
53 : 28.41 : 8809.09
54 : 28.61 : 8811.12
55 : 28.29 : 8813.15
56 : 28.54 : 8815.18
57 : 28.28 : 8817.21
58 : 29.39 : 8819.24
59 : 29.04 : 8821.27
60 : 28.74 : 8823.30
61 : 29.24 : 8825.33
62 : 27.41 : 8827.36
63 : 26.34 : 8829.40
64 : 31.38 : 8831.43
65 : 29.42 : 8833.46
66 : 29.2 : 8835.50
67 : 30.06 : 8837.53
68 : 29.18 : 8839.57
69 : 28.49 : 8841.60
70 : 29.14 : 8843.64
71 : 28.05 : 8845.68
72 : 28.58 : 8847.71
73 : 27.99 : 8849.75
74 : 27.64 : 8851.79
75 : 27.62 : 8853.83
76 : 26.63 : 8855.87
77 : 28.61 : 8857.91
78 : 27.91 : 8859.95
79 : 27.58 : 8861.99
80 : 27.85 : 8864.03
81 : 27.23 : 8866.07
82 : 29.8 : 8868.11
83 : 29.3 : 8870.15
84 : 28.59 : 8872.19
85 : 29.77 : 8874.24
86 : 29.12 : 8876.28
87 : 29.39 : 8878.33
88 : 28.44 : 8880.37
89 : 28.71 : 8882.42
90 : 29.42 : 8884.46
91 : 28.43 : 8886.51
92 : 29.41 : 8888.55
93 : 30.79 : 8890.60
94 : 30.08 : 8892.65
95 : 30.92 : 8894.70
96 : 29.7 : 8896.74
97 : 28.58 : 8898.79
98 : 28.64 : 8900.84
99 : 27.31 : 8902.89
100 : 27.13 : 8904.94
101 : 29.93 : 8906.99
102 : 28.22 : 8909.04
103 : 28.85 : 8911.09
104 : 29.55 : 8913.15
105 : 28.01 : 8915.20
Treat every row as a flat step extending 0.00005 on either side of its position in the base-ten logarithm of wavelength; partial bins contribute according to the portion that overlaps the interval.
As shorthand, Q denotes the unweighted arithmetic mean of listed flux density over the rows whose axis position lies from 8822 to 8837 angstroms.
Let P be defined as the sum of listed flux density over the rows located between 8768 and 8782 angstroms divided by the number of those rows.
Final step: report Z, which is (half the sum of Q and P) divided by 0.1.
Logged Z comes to 291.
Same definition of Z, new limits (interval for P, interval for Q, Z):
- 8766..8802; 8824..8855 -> 289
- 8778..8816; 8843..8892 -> 288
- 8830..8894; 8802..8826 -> 287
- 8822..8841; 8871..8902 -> 292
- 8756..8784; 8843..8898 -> 293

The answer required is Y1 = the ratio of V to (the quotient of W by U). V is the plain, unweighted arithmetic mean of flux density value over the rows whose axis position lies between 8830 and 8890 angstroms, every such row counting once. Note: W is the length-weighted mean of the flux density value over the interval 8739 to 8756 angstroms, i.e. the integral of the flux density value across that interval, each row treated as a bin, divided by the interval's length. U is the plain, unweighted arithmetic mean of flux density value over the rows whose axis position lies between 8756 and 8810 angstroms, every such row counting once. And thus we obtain 28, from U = 29.3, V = 28.7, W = 30.3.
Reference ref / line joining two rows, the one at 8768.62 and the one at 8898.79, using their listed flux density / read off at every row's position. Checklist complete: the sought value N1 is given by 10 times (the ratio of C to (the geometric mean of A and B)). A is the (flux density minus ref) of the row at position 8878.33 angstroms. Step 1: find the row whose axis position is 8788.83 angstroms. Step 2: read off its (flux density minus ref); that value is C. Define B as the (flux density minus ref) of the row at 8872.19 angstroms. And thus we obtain 33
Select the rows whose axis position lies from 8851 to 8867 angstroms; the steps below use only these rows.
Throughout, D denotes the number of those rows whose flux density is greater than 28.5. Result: 1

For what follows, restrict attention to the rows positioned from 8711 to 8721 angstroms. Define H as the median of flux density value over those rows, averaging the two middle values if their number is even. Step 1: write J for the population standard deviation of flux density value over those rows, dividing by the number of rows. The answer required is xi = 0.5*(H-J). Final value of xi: 15.3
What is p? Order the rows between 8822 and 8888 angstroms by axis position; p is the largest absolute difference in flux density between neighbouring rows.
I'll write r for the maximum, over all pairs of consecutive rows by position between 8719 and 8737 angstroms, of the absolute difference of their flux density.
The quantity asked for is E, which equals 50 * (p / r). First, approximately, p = 5.0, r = 2.33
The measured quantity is 108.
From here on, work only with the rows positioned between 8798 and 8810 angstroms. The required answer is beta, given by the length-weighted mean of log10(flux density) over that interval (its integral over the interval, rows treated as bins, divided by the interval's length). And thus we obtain 1.45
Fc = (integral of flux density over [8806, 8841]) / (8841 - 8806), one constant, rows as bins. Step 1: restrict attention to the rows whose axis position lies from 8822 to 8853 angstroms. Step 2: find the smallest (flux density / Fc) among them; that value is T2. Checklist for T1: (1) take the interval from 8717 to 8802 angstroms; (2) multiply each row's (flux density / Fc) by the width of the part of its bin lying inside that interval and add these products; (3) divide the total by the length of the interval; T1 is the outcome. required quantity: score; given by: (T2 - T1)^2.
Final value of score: 0.0154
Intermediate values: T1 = 1.04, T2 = 0.913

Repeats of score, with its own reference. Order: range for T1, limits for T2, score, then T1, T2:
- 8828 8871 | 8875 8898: 0.0000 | 0.99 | 0.986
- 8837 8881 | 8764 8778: 0.0005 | 0.99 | 0.964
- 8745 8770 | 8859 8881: 0.0084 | 1.04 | 0.944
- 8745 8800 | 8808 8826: 0.0021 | 1.03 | 0.980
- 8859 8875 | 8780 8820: 0.0010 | 0.99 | 0.957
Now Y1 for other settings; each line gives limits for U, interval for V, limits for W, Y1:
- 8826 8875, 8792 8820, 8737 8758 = 27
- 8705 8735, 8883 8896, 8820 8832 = 33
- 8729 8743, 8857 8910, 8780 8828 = 30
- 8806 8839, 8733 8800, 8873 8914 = 29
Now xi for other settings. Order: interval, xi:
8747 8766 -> 14.4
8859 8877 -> 13.8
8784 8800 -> 14.0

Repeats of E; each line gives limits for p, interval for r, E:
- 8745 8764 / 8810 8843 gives 23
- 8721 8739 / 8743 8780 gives 32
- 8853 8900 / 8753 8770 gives 35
